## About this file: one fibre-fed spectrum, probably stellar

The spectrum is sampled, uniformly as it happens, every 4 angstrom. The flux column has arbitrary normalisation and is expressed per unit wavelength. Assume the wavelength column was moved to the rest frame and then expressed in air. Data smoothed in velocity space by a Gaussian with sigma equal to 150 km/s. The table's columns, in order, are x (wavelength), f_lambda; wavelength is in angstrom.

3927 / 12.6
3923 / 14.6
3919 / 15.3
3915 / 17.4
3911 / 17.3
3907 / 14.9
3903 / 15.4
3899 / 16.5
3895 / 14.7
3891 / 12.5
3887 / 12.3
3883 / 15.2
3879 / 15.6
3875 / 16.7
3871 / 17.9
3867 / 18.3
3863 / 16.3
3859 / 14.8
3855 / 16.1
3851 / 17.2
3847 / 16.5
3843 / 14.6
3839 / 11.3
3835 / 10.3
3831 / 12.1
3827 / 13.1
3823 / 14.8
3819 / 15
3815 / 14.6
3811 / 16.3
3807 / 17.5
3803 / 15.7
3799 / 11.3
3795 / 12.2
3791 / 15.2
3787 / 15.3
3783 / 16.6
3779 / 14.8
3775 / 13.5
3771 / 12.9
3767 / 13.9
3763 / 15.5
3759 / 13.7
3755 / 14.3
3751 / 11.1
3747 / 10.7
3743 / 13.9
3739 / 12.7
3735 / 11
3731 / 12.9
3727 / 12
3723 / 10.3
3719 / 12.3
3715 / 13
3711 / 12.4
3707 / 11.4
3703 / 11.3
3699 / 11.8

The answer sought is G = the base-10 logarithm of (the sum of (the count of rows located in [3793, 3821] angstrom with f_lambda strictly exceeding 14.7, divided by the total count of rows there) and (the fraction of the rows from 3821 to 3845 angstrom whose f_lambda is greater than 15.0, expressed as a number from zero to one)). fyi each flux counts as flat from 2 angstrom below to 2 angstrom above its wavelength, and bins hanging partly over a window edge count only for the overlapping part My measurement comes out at -0.24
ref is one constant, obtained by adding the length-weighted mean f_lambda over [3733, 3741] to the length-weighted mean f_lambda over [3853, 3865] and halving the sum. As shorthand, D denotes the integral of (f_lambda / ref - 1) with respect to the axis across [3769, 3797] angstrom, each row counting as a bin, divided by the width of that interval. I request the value 0.04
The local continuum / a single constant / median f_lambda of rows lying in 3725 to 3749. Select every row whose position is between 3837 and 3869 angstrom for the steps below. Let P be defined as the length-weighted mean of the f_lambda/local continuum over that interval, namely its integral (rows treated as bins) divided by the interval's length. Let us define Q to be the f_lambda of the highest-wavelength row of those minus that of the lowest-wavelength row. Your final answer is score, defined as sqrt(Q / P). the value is 2.35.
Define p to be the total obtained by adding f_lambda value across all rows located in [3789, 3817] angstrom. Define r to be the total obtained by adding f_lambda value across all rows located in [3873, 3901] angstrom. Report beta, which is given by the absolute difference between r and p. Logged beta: 1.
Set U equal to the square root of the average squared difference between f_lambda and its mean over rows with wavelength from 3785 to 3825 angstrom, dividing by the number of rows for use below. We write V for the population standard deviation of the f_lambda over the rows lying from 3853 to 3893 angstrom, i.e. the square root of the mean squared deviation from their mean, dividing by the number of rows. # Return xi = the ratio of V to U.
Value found 1.1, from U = 1.7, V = 1.9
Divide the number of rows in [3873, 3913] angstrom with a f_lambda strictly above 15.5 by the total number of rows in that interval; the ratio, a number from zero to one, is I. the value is 0.40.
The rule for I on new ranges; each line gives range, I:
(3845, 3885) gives 0.80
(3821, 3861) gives 0.30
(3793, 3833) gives 0.30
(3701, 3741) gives 0.00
